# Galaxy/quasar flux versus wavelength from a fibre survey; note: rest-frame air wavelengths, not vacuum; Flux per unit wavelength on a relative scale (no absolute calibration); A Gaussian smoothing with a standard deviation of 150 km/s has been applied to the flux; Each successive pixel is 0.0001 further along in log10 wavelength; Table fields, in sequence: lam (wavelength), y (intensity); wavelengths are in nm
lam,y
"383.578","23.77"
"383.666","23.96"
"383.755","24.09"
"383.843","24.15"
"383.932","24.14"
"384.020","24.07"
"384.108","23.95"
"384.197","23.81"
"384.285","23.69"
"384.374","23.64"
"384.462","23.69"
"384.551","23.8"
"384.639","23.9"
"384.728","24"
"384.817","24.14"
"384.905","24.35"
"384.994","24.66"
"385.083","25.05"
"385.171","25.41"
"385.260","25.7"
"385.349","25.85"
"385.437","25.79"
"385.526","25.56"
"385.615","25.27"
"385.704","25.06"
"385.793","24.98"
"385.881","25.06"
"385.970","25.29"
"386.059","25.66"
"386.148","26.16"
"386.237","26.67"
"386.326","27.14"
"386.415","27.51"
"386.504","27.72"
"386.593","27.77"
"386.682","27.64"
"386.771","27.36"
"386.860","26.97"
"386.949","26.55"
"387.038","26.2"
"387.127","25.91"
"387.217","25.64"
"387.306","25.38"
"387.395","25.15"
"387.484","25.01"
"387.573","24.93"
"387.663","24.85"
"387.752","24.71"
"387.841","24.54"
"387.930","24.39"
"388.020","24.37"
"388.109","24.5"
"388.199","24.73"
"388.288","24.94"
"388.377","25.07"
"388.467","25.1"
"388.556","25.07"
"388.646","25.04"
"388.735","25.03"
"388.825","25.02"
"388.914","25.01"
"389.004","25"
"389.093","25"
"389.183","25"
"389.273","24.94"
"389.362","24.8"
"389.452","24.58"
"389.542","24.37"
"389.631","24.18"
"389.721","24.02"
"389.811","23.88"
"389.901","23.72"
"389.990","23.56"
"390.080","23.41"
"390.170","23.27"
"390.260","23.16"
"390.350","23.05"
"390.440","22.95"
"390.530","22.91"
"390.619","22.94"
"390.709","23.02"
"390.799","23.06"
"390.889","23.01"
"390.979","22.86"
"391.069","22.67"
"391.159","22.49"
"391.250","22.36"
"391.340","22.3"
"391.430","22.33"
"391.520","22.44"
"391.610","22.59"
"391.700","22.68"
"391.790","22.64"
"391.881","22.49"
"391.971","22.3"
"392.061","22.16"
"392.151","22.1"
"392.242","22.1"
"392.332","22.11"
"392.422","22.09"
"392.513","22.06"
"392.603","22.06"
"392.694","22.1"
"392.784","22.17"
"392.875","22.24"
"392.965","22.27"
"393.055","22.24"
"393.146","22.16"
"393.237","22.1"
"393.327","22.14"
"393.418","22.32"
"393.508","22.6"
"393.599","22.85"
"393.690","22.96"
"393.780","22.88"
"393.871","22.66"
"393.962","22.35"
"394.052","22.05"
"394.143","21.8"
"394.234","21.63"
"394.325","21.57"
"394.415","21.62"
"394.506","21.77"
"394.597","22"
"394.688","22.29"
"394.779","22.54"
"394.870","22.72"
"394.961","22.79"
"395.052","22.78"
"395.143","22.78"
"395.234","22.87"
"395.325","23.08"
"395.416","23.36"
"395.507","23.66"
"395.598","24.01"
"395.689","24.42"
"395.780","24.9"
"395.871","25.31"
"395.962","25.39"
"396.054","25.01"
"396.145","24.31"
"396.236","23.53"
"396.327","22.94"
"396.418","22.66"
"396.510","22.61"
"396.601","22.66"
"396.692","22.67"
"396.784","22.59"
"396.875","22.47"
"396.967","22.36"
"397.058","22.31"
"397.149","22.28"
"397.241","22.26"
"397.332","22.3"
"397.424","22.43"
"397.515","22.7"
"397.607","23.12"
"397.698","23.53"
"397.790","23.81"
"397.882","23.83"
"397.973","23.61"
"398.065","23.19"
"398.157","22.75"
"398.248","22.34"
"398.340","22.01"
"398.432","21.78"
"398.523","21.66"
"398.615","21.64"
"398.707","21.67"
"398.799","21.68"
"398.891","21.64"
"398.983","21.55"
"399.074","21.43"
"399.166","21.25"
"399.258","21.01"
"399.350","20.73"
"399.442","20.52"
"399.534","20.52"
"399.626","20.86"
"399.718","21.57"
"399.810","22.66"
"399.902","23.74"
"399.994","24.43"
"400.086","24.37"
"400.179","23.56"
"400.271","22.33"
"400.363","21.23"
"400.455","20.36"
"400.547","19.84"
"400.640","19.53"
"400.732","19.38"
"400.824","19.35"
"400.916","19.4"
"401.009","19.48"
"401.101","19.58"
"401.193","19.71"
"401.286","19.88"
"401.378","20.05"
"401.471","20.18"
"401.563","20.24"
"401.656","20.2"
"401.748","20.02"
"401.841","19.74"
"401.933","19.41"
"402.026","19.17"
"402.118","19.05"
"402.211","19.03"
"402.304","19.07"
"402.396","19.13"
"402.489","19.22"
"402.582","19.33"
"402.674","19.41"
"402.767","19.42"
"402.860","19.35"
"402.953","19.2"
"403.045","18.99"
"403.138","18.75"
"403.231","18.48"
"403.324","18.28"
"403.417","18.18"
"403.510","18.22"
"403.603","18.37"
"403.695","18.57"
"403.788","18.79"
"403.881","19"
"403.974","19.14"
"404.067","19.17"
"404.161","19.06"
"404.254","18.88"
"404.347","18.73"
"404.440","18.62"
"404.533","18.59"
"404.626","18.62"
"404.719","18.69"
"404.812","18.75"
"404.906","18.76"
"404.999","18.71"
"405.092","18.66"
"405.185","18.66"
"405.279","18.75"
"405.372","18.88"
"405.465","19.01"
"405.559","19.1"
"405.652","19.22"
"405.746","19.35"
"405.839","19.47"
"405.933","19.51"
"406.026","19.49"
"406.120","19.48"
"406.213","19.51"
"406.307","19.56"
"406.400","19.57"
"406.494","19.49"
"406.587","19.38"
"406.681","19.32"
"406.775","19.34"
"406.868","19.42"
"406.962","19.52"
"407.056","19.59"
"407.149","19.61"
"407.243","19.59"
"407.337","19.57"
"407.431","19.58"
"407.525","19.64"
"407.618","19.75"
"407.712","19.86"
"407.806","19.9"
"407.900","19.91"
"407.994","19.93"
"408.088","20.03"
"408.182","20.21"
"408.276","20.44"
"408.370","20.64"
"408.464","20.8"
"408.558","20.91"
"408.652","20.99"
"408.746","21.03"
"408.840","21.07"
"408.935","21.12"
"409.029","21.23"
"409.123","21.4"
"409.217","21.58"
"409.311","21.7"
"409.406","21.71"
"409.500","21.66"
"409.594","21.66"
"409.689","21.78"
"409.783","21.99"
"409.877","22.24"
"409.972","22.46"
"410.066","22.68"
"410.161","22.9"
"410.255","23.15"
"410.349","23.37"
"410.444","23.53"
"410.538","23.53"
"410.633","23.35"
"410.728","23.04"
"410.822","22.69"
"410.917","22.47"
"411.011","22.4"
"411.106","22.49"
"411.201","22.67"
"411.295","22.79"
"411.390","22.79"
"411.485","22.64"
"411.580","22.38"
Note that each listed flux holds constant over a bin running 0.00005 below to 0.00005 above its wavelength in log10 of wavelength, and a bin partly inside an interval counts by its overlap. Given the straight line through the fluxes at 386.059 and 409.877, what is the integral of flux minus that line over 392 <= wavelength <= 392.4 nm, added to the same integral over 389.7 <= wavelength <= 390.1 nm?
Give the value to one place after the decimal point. -1.6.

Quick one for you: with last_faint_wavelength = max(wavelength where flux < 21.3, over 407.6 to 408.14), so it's 408.088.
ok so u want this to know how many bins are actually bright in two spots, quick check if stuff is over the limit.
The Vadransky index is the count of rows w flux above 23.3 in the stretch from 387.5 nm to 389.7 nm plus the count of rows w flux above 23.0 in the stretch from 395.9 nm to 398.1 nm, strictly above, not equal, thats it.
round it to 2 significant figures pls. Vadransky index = 34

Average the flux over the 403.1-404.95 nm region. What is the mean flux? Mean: 18.7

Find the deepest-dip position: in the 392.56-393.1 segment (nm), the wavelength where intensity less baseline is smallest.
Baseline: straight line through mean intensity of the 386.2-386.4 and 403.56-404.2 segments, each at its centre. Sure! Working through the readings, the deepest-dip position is 392.603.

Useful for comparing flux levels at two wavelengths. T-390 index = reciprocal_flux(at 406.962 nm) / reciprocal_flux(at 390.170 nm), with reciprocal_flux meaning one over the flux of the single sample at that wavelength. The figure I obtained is 1.19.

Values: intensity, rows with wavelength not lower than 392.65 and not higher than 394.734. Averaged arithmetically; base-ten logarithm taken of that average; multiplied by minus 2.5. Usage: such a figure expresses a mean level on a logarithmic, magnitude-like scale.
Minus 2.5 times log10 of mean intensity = -3.37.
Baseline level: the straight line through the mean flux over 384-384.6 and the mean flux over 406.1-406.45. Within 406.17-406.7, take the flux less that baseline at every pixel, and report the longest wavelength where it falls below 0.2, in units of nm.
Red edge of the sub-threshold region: 406.681 nm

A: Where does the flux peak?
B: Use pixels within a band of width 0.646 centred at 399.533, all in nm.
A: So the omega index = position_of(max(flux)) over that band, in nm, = 399.810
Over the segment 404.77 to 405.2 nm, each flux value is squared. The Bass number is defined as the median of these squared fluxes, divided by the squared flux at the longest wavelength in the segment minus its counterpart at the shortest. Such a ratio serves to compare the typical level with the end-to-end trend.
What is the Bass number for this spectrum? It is -104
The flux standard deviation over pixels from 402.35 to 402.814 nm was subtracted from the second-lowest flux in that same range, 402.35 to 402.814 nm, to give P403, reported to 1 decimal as 19.1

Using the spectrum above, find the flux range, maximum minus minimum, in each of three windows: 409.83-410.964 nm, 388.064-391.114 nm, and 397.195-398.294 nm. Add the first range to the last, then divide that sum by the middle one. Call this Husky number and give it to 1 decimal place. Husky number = 1.2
